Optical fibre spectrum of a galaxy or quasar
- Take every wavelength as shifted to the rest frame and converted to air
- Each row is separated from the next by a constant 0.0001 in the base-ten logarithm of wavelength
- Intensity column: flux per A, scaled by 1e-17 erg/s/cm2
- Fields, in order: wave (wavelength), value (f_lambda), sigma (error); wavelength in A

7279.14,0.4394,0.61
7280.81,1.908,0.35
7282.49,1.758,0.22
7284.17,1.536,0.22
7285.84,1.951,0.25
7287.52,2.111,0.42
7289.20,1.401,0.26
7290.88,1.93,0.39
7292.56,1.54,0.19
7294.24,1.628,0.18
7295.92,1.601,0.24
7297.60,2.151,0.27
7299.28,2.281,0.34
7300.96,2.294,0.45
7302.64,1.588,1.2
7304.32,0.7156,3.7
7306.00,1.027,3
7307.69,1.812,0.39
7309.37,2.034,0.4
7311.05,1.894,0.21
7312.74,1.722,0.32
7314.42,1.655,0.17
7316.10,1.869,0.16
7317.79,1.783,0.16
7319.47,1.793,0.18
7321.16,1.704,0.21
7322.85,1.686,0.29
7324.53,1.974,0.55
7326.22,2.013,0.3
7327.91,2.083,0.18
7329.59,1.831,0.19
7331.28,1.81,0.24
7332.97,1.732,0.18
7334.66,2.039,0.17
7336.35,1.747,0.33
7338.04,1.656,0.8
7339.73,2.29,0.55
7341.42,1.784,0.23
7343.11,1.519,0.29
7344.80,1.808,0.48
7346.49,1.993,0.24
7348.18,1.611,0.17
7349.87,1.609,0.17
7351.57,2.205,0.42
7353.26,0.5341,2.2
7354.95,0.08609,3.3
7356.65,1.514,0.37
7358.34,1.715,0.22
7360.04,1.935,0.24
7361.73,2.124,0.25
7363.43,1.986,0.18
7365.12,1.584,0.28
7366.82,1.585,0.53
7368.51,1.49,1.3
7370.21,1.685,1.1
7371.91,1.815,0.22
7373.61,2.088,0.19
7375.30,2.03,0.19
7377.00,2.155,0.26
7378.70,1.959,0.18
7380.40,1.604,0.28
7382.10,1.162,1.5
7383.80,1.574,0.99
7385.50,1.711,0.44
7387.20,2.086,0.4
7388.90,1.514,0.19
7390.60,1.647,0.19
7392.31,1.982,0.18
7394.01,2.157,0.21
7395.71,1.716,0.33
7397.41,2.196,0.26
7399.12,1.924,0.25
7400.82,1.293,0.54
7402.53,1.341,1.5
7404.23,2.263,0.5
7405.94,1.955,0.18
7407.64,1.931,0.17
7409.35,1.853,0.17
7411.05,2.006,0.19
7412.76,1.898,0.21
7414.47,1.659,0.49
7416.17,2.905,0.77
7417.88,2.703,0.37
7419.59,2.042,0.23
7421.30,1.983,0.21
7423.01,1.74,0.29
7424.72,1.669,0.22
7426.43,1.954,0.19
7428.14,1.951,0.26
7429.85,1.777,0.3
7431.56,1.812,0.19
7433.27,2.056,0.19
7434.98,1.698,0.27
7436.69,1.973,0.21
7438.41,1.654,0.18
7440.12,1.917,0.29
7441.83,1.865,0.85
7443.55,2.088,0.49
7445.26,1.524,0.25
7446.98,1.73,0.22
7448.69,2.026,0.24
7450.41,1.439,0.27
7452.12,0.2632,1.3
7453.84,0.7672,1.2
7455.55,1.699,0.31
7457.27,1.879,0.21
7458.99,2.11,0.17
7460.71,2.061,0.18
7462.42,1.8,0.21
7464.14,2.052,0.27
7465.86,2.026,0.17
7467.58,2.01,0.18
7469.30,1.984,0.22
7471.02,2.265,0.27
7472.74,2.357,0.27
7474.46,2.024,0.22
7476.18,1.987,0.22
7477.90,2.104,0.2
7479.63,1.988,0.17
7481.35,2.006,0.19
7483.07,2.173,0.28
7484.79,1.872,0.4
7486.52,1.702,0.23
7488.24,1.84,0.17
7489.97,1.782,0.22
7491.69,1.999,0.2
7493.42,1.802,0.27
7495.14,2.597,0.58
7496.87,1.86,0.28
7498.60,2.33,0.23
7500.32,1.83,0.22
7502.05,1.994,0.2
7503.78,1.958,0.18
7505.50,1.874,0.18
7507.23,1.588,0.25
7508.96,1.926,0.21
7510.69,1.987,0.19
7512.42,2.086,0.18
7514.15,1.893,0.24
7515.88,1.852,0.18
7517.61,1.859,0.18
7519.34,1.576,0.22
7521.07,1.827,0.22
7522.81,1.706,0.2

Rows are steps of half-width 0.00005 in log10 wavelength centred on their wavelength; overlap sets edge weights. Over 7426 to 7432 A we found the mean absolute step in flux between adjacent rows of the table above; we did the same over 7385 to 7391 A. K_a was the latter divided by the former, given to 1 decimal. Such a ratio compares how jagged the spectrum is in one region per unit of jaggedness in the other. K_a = 5.1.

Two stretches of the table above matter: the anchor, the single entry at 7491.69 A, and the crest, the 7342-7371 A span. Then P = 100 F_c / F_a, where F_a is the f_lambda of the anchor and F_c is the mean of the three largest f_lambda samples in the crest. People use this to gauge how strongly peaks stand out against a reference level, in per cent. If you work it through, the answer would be 105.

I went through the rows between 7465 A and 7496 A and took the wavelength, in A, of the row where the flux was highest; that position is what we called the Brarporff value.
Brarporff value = 7495.14 A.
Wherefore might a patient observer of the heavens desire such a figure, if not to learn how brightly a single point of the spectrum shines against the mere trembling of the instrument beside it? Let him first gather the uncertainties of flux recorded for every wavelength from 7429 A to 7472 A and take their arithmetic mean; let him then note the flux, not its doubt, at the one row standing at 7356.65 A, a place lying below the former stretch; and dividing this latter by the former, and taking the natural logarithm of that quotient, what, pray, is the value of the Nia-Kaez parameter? 1.5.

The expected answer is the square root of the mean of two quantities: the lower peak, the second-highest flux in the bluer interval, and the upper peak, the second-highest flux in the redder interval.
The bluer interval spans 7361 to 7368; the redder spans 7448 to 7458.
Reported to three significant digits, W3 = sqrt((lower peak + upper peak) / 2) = 1.39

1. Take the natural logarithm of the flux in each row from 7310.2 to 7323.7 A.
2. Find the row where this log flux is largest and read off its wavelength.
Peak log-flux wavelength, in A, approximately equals 7311.05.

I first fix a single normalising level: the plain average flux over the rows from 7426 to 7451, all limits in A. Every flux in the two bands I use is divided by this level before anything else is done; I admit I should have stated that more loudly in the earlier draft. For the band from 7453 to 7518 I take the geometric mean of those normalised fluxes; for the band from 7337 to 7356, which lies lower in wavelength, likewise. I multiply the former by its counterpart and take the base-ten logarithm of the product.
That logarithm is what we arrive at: -0.15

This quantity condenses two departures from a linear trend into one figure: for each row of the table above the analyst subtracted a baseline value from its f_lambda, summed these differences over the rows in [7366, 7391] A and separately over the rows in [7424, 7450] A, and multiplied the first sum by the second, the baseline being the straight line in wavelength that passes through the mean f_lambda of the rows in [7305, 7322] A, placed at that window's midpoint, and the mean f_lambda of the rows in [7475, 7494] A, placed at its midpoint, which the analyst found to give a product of 0.4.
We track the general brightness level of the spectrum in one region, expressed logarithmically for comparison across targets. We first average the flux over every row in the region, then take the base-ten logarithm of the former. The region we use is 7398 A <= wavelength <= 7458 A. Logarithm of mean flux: 0.257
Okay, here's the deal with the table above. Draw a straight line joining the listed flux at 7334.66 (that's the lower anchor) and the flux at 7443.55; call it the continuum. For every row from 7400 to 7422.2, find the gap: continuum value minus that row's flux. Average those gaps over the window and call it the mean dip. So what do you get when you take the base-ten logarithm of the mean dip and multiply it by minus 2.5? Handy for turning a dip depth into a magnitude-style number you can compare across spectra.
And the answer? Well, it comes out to 2.7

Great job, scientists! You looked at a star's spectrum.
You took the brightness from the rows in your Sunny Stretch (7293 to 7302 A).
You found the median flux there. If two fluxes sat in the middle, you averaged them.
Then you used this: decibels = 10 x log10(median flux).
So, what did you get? 3.33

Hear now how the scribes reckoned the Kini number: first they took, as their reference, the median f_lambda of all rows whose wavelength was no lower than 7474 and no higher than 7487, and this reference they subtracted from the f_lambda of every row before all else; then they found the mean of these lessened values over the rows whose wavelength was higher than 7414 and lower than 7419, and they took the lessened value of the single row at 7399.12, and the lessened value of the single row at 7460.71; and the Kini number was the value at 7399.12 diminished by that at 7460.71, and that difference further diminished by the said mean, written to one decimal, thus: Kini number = -0.6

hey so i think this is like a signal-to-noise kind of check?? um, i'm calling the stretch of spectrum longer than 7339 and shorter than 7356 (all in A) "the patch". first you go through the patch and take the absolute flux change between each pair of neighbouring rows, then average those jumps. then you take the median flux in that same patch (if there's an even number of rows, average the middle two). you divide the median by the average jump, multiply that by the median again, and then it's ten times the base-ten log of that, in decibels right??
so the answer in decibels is 7.8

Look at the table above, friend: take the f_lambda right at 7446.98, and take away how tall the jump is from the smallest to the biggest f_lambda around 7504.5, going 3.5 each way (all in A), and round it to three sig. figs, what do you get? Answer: 1.32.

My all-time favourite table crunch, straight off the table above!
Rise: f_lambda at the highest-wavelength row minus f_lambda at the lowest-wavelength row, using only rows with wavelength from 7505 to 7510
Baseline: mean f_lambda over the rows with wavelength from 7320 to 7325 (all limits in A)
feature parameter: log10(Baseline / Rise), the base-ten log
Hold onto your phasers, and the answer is 1.5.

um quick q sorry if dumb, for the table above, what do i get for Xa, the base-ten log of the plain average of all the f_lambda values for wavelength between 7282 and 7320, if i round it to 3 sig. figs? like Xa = 0.241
